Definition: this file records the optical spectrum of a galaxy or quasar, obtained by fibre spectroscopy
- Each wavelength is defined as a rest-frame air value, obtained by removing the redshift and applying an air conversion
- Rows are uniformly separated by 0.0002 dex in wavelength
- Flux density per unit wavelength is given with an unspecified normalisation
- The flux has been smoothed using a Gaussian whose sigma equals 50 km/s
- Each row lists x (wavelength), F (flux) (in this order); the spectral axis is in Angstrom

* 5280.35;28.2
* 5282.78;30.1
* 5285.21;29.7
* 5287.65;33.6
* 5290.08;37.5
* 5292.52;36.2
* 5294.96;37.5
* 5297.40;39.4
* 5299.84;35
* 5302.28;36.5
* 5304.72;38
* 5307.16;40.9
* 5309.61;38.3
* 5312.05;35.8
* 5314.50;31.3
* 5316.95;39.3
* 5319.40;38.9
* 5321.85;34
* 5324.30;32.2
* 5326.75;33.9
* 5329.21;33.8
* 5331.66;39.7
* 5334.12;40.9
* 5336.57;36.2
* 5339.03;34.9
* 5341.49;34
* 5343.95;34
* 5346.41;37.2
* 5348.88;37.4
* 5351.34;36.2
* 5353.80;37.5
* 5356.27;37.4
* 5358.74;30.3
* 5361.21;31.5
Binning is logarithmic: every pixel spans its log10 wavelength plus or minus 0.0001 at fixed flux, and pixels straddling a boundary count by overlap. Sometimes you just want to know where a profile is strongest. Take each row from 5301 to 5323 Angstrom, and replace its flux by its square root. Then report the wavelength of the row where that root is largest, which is 5307.16 Angstrom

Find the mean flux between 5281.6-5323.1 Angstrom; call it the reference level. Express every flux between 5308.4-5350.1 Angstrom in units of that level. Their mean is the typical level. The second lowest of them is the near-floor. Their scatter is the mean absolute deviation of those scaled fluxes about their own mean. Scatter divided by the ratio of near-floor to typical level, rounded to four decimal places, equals 0.0730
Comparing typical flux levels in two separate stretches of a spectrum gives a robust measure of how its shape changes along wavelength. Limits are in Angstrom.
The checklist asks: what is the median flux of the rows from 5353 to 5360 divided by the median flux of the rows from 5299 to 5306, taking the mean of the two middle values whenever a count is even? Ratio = 1.02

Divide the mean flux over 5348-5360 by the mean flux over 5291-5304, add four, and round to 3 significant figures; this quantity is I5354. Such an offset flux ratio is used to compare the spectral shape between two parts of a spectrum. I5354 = 4.97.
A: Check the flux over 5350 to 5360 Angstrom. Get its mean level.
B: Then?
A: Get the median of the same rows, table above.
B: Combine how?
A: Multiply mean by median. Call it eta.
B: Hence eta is 1301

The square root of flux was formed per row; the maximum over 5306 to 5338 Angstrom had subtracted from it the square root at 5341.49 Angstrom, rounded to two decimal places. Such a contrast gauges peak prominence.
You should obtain 0.56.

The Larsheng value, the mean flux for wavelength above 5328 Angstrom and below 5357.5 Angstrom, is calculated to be 36.6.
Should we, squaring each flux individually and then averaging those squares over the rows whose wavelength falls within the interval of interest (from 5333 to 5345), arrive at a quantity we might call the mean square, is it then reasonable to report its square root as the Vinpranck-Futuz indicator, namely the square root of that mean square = 36.1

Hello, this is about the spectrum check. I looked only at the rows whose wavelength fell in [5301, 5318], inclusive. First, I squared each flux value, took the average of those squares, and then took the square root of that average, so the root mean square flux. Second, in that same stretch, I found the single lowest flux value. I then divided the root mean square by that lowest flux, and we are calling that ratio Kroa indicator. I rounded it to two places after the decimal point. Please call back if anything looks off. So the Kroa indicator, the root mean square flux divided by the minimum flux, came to 1.19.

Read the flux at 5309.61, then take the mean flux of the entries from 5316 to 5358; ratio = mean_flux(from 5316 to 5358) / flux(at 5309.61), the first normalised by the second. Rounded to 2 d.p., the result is 0.95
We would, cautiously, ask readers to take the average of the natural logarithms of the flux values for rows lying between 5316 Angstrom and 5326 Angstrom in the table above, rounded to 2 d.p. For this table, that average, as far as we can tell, 3.58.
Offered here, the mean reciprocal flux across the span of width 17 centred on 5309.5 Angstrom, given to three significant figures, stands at 0.0271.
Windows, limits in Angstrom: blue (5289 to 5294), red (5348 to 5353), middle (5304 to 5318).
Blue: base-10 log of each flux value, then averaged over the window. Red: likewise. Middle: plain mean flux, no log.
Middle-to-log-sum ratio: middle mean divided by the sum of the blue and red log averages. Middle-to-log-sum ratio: 11.9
